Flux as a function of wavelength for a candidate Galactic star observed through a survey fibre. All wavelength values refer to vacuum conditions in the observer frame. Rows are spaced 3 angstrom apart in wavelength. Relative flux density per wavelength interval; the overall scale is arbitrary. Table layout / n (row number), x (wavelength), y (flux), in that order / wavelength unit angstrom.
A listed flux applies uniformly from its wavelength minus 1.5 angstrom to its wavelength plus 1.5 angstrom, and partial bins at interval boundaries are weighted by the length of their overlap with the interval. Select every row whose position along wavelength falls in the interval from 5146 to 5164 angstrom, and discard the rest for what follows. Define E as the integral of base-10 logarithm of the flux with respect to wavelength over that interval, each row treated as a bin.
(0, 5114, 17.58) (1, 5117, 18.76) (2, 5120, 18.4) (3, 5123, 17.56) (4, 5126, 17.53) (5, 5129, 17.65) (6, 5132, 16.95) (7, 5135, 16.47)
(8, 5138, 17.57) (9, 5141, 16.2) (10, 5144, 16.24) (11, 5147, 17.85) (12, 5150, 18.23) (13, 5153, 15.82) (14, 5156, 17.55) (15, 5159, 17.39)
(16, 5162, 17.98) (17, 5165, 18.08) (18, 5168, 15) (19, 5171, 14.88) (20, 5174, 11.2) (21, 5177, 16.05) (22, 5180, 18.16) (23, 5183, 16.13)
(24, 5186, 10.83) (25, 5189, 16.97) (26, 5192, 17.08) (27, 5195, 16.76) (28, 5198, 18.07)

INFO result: 22.36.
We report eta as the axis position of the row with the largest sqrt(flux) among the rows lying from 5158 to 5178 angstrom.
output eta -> 5165 angstrom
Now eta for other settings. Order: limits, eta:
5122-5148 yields 5147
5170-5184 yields 5180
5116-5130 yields 5117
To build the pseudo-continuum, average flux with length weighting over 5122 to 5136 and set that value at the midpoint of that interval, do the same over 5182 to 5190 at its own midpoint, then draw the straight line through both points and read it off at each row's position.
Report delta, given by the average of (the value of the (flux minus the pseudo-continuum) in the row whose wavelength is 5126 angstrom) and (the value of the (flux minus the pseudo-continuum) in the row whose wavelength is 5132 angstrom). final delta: -0.01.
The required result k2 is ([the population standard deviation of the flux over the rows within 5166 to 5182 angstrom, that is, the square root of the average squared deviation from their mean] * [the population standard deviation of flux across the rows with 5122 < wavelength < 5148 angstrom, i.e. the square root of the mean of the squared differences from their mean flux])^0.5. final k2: 1.2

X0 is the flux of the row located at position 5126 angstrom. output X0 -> 17.53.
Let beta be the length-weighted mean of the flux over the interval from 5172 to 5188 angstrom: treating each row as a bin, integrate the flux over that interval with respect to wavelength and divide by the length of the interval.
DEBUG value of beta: 14.6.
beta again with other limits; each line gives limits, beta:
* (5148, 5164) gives 17.4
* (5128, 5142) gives 17.0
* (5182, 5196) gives 15.5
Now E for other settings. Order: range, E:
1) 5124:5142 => 22.19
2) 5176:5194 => 21.52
